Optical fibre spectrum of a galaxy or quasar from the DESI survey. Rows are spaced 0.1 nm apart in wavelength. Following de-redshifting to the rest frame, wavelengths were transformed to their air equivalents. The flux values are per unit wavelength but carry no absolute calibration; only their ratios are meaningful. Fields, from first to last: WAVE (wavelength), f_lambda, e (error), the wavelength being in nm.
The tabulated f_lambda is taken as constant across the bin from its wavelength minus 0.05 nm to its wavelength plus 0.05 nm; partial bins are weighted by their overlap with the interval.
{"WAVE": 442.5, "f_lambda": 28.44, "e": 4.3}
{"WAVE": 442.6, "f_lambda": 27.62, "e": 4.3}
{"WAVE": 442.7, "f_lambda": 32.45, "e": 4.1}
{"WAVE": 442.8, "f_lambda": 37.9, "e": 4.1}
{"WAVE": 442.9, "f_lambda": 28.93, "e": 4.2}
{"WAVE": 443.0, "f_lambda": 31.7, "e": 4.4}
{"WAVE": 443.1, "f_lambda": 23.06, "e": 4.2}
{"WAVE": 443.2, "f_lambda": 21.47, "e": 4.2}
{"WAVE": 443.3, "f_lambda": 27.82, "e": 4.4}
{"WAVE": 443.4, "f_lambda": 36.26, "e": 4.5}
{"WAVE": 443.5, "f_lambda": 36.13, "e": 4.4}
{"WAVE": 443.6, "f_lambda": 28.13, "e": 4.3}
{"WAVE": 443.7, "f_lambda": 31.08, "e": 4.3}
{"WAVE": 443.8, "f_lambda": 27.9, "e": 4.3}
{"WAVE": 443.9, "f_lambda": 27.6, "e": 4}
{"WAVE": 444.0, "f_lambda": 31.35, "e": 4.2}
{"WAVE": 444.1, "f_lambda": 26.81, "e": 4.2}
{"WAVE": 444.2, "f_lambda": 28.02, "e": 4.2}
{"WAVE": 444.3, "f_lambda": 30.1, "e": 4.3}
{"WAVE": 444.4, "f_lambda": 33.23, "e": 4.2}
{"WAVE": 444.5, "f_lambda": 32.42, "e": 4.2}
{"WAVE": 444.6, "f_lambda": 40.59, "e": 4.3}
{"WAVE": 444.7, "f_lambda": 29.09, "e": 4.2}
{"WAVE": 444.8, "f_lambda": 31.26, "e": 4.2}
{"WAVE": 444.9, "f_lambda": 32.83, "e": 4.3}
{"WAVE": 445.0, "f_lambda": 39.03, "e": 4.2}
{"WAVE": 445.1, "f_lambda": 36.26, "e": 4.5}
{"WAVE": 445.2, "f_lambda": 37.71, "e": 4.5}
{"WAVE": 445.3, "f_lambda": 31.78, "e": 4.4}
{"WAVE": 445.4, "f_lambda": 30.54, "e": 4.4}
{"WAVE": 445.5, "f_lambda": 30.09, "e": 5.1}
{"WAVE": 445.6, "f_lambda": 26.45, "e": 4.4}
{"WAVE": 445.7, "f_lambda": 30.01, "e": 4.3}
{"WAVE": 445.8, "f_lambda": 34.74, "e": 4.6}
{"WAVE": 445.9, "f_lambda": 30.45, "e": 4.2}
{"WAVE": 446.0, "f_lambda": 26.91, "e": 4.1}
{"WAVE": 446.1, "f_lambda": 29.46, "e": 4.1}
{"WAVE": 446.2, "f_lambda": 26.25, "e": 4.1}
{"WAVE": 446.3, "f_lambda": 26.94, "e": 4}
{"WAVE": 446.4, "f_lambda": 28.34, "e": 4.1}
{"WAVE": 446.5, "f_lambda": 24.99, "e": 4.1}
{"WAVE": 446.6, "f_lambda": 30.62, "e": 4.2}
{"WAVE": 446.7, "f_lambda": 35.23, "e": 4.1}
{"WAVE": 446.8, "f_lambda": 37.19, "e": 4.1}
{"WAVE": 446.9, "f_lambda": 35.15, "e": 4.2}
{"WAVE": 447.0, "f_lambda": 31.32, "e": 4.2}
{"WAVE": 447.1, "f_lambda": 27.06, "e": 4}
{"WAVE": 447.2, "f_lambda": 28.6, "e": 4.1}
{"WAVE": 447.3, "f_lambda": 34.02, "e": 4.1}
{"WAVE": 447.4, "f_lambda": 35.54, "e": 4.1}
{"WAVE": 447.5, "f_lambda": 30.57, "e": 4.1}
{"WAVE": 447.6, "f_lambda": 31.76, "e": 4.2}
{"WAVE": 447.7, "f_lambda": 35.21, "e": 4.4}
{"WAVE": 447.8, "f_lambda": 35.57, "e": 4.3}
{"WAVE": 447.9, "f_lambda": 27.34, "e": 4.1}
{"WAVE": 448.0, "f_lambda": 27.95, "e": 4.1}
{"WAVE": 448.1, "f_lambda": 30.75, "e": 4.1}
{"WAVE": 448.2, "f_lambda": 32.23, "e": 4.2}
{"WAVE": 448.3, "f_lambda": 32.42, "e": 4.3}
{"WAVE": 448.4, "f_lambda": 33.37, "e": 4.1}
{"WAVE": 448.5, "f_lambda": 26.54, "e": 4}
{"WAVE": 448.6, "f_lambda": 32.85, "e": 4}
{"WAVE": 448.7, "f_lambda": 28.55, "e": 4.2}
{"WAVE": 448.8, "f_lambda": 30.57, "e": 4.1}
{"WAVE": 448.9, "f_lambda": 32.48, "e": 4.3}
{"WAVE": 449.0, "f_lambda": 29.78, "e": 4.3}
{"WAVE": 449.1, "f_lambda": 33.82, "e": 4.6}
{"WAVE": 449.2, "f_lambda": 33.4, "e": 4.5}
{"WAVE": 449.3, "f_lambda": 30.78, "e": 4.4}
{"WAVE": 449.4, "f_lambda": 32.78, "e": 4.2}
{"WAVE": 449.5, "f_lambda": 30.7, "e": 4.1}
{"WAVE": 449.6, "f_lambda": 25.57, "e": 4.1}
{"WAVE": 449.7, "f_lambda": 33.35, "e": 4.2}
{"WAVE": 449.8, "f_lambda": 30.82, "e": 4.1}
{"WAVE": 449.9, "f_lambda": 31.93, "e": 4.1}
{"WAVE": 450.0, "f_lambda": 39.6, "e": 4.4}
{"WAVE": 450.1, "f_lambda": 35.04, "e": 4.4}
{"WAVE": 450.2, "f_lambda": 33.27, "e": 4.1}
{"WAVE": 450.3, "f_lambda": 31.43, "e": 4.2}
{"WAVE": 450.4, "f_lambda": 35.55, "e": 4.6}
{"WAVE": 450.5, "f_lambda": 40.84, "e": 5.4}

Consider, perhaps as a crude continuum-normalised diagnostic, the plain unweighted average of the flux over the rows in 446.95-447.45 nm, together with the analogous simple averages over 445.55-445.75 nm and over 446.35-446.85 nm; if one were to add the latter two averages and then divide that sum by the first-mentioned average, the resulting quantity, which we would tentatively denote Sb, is 1.90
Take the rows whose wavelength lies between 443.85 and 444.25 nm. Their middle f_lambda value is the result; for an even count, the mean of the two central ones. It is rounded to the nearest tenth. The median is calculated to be 27.8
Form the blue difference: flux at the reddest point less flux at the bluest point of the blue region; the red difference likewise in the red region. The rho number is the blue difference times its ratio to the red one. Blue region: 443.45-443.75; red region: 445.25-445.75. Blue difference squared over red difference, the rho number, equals -14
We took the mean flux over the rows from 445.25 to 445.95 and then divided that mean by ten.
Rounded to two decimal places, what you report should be 3.06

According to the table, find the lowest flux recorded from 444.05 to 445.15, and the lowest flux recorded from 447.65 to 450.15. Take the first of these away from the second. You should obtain -1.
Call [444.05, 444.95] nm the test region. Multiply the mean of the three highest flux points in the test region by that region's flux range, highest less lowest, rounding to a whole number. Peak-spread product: 490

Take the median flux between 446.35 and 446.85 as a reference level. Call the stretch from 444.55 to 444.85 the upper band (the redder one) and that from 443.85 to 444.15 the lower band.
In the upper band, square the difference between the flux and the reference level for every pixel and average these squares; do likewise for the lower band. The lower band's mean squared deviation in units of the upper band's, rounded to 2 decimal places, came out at 0.24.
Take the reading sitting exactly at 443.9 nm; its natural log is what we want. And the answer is 3.32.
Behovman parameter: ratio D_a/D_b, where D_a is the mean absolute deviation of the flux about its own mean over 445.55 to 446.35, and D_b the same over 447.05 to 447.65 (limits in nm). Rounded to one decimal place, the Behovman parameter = 0.9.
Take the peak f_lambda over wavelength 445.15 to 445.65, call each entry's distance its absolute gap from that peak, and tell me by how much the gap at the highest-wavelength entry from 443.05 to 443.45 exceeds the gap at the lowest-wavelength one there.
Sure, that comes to -13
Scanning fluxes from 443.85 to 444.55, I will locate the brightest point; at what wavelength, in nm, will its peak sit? 444.4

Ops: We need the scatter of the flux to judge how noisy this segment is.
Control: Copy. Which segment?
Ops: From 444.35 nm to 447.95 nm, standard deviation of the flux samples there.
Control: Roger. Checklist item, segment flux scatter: 3.9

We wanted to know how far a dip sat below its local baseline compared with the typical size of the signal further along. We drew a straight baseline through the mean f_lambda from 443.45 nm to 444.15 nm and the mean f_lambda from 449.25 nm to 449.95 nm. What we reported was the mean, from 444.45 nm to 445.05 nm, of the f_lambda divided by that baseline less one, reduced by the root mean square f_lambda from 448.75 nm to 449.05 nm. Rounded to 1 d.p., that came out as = -30.8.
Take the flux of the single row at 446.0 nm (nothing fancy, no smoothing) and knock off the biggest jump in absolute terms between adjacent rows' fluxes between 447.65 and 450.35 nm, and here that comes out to 18.7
